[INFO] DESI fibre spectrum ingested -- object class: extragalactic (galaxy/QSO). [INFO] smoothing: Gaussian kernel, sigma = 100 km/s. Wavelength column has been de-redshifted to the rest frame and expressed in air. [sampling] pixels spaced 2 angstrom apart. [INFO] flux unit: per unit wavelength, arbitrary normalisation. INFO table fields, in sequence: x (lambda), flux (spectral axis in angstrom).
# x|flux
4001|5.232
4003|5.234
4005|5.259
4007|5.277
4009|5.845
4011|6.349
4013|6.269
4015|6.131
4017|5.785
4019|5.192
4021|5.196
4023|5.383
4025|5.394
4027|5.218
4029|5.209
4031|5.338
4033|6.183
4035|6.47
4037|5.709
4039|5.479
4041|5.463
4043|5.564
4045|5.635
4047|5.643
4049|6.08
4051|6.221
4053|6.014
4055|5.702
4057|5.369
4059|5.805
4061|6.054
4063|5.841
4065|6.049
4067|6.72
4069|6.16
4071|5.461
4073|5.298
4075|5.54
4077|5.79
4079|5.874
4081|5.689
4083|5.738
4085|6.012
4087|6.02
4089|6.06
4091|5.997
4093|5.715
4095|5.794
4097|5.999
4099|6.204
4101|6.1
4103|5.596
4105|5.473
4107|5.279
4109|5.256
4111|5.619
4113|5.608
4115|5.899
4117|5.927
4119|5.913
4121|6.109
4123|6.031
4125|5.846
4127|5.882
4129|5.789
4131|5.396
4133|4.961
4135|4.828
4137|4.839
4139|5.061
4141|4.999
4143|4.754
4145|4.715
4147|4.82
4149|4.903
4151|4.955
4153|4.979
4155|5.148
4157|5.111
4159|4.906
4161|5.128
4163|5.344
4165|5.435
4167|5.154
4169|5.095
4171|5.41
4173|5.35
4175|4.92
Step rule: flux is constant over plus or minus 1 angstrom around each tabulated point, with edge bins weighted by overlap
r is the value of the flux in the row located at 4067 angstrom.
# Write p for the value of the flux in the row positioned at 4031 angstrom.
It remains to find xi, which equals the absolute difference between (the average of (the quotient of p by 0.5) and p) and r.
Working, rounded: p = 5.338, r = 6.72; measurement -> 1.3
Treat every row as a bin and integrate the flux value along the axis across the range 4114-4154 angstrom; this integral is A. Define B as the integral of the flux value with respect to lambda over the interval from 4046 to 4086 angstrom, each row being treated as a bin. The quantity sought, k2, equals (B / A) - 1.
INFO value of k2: 0.10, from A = 213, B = 234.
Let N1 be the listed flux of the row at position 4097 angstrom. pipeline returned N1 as 5.999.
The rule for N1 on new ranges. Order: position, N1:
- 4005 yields 5.259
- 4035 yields 6.47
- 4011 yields 6.349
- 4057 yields 5.369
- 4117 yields 5.927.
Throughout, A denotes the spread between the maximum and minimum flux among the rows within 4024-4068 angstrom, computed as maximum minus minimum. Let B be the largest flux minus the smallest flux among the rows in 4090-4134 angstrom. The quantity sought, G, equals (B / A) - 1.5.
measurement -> -0.68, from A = 1.51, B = 1.24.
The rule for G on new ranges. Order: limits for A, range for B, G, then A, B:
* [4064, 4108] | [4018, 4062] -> -0.61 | 1.44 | 1.28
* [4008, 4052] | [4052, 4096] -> -0.39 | 1.28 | 1.42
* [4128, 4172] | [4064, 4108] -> -0.16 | 1.07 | 1.44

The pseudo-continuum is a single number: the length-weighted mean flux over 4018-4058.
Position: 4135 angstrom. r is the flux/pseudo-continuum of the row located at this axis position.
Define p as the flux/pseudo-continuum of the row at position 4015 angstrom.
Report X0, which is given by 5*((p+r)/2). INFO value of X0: 4.87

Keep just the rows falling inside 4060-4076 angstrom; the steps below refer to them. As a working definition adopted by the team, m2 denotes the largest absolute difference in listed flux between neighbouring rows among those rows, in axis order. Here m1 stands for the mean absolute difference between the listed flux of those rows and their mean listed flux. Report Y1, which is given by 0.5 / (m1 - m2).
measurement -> -1.5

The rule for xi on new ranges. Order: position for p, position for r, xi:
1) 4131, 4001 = 2.9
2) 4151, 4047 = 1.8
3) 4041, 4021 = 3.0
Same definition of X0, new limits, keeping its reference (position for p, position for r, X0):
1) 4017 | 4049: 5.28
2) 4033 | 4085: 5.42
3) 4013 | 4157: 5.06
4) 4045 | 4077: 5.08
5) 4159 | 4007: 4.53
